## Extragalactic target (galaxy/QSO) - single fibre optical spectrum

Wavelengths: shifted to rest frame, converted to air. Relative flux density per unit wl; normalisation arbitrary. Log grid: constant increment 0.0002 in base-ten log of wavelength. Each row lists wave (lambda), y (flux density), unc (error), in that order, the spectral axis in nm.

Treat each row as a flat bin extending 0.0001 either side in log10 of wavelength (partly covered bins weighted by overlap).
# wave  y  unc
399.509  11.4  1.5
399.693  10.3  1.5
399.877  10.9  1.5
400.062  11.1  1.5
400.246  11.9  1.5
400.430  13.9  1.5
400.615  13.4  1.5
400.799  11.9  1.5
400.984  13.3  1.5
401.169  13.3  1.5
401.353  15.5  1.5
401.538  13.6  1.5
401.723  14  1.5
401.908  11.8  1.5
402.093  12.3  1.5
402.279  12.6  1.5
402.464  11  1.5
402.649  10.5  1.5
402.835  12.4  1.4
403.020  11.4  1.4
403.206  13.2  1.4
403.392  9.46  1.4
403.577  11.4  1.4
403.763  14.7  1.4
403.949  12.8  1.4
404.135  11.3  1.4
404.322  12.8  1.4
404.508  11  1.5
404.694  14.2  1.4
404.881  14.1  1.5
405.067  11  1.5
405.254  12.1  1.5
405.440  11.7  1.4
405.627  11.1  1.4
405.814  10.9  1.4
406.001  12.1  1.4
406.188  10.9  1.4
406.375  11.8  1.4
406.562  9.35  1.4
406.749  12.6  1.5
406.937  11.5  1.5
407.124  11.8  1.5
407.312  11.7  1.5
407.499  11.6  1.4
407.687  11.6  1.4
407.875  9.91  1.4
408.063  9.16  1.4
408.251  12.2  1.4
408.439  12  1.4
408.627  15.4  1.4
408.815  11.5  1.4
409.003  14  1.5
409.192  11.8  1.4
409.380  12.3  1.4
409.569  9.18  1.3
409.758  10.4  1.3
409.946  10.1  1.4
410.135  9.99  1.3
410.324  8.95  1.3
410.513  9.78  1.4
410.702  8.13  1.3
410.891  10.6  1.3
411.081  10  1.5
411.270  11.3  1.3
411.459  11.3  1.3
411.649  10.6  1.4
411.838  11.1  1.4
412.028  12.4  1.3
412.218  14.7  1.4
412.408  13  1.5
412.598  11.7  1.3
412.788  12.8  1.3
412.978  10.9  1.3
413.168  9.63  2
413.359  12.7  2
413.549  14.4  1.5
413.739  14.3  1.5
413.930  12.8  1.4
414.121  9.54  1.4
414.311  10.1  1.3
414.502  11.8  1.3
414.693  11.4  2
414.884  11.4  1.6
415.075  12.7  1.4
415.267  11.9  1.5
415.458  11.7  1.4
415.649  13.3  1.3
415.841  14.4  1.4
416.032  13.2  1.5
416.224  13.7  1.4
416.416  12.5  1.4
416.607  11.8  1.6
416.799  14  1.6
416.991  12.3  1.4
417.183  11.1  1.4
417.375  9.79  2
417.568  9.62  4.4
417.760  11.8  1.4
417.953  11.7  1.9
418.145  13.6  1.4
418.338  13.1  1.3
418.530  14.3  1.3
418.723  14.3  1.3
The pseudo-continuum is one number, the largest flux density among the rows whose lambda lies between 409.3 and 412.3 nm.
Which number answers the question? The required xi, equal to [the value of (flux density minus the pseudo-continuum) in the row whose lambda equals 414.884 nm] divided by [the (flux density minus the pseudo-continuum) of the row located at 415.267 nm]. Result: 1.2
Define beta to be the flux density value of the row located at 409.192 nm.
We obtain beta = 11.8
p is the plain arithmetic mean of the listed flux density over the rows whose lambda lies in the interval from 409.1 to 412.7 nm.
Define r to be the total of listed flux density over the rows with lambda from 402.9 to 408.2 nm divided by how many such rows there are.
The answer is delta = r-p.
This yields 0.8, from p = 10.9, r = 11.7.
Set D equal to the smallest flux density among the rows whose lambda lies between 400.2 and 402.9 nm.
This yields 10.5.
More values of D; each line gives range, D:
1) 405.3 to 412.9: 8.13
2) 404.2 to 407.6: 9.35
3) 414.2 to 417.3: 10.1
